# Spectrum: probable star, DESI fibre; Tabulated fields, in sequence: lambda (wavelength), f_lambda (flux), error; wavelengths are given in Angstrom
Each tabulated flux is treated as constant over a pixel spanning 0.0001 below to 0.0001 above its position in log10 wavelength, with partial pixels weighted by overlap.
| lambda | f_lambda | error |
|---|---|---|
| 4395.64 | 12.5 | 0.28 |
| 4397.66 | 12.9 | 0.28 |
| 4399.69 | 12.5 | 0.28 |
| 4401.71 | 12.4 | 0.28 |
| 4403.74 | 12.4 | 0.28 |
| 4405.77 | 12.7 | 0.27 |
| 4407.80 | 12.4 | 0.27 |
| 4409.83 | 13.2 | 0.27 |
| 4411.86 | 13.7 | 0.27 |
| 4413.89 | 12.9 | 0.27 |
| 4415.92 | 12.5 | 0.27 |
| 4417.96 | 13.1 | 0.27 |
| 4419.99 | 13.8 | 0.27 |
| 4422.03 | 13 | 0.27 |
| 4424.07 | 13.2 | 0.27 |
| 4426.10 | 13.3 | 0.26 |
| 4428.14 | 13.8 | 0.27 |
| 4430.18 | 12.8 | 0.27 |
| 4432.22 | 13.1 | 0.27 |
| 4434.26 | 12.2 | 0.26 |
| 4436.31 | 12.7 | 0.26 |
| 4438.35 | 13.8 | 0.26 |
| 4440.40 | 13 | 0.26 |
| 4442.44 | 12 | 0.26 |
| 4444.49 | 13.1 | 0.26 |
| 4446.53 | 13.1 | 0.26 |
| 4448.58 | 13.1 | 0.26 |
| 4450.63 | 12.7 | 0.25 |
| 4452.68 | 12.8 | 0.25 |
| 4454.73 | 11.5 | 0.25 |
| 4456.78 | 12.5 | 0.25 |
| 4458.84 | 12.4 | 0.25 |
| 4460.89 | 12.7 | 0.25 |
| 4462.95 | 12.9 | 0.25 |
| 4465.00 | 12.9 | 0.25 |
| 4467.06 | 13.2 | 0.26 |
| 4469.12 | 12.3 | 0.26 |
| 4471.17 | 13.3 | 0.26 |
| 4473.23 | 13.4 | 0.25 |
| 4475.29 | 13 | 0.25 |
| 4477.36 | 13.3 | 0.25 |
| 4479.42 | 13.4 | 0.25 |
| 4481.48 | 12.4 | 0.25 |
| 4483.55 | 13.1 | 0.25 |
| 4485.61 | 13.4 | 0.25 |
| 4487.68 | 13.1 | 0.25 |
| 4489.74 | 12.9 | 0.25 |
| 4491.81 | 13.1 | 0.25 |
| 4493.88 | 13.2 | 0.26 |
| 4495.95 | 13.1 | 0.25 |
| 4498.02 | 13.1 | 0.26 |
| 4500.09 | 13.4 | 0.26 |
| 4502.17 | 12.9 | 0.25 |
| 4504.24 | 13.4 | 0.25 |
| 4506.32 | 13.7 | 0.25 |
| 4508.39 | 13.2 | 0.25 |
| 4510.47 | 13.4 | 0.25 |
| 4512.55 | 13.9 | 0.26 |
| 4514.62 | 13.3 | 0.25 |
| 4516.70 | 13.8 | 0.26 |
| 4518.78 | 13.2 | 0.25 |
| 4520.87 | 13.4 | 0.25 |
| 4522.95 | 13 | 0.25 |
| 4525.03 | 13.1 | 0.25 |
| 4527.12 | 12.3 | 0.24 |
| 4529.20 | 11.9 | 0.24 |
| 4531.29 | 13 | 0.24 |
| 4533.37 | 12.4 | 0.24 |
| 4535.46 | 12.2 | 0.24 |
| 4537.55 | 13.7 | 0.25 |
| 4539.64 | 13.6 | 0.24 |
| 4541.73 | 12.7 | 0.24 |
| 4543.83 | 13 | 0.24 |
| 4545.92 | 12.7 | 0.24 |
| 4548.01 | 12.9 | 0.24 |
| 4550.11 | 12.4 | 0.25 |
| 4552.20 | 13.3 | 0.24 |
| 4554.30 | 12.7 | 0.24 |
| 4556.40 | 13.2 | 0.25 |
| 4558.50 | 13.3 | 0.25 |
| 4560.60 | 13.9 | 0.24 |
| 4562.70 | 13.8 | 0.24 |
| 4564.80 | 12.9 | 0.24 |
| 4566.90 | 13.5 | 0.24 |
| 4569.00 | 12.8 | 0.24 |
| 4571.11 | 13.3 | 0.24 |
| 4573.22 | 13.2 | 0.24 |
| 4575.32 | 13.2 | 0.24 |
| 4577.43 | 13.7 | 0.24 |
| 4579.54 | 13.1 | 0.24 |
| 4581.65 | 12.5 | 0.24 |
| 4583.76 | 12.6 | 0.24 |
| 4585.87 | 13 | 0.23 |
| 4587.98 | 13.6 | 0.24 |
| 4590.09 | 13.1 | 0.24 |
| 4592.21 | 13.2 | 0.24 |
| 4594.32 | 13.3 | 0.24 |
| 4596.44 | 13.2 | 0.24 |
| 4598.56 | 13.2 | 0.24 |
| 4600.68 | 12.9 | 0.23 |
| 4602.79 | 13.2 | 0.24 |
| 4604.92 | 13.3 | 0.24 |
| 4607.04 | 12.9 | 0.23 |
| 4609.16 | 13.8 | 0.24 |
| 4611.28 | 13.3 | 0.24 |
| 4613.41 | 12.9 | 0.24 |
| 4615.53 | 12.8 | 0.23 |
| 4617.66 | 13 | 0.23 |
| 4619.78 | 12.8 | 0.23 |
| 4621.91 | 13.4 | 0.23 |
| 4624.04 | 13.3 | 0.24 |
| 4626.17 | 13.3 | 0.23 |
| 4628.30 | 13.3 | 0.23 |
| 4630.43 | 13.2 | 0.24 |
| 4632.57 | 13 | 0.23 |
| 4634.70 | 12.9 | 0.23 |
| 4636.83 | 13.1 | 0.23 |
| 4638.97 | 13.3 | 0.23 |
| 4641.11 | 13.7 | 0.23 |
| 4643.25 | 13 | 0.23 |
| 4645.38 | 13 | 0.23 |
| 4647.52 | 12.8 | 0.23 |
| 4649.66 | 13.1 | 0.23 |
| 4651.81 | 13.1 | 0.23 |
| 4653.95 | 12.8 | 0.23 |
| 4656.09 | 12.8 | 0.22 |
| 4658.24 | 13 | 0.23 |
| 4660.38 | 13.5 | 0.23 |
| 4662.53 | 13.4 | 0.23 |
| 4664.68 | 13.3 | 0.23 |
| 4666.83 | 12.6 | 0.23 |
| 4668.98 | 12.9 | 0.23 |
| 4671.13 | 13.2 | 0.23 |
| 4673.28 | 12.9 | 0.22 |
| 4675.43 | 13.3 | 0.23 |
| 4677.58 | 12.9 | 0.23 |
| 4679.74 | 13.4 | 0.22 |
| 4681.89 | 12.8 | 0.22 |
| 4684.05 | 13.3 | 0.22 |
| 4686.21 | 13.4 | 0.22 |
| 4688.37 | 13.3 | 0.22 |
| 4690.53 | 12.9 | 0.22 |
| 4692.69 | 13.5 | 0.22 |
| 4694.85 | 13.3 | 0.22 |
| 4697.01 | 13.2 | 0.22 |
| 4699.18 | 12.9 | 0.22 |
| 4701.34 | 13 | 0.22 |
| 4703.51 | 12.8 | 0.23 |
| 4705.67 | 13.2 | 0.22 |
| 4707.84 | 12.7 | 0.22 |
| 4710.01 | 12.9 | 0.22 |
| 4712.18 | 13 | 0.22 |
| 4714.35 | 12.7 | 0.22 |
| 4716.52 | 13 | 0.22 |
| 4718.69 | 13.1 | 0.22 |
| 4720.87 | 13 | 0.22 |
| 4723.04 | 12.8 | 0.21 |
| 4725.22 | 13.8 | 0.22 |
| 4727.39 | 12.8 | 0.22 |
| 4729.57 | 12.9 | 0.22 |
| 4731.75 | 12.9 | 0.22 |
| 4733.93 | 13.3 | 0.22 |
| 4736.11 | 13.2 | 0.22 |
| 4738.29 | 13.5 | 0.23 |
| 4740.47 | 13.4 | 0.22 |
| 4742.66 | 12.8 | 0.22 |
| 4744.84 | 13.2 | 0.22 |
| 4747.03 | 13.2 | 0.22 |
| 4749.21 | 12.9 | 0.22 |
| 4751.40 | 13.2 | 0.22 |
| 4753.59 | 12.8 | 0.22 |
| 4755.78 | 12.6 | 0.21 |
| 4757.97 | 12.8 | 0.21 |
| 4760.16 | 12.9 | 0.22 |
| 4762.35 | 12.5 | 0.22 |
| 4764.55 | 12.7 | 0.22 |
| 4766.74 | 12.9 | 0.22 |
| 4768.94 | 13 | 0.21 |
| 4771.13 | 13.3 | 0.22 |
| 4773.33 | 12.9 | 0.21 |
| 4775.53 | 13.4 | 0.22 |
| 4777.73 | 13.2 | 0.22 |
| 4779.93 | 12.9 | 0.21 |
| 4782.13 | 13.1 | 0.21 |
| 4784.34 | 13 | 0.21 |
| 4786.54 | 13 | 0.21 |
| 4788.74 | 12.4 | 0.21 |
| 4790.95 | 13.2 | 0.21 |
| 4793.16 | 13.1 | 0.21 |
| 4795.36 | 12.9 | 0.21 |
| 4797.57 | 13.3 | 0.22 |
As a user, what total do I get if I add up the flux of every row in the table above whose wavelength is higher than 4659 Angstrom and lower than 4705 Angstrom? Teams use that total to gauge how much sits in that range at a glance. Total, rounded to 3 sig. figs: 276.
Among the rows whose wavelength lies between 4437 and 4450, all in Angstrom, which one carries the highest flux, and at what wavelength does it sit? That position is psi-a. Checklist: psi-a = 4438.35 Angstrom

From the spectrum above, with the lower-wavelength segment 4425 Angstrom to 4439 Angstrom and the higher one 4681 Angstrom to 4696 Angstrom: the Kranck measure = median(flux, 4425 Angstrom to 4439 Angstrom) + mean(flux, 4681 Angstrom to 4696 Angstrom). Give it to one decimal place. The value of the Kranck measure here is 26.3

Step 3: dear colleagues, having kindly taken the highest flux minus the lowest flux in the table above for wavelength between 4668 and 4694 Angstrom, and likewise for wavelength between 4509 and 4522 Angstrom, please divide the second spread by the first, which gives 1.00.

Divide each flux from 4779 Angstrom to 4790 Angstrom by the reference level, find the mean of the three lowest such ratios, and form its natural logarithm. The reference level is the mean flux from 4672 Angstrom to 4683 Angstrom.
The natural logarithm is -0.023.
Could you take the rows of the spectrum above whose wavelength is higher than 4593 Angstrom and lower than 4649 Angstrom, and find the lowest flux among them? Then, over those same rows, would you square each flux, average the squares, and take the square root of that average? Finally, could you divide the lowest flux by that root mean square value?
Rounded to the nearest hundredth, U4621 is 0.97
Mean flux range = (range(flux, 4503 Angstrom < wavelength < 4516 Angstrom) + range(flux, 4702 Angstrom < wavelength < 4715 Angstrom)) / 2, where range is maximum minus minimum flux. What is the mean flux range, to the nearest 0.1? 0.6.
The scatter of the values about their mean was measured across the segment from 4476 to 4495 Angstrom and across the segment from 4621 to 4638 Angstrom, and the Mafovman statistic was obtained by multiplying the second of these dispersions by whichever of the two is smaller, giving 0.03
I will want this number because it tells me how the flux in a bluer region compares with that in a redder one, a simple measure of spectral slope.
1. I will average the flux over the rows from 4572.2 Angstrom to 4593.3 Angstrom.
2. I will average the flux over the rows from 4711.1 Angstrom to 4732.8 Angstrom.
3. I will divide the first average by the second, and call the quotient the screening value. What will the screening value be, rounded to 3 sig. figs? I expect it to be 1.01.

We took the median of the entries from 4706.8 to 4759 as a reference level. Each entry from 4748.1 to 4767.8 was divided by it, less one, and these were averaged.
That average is -0.011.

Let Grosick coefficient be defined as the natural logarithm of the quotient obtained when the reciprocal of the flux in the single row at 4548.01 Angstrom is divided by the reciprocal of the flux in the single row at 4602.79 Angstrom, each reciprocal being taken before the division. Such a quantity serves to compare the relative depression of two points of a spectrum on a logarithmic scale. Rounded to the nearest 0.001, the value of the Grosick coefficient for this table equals 0.023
